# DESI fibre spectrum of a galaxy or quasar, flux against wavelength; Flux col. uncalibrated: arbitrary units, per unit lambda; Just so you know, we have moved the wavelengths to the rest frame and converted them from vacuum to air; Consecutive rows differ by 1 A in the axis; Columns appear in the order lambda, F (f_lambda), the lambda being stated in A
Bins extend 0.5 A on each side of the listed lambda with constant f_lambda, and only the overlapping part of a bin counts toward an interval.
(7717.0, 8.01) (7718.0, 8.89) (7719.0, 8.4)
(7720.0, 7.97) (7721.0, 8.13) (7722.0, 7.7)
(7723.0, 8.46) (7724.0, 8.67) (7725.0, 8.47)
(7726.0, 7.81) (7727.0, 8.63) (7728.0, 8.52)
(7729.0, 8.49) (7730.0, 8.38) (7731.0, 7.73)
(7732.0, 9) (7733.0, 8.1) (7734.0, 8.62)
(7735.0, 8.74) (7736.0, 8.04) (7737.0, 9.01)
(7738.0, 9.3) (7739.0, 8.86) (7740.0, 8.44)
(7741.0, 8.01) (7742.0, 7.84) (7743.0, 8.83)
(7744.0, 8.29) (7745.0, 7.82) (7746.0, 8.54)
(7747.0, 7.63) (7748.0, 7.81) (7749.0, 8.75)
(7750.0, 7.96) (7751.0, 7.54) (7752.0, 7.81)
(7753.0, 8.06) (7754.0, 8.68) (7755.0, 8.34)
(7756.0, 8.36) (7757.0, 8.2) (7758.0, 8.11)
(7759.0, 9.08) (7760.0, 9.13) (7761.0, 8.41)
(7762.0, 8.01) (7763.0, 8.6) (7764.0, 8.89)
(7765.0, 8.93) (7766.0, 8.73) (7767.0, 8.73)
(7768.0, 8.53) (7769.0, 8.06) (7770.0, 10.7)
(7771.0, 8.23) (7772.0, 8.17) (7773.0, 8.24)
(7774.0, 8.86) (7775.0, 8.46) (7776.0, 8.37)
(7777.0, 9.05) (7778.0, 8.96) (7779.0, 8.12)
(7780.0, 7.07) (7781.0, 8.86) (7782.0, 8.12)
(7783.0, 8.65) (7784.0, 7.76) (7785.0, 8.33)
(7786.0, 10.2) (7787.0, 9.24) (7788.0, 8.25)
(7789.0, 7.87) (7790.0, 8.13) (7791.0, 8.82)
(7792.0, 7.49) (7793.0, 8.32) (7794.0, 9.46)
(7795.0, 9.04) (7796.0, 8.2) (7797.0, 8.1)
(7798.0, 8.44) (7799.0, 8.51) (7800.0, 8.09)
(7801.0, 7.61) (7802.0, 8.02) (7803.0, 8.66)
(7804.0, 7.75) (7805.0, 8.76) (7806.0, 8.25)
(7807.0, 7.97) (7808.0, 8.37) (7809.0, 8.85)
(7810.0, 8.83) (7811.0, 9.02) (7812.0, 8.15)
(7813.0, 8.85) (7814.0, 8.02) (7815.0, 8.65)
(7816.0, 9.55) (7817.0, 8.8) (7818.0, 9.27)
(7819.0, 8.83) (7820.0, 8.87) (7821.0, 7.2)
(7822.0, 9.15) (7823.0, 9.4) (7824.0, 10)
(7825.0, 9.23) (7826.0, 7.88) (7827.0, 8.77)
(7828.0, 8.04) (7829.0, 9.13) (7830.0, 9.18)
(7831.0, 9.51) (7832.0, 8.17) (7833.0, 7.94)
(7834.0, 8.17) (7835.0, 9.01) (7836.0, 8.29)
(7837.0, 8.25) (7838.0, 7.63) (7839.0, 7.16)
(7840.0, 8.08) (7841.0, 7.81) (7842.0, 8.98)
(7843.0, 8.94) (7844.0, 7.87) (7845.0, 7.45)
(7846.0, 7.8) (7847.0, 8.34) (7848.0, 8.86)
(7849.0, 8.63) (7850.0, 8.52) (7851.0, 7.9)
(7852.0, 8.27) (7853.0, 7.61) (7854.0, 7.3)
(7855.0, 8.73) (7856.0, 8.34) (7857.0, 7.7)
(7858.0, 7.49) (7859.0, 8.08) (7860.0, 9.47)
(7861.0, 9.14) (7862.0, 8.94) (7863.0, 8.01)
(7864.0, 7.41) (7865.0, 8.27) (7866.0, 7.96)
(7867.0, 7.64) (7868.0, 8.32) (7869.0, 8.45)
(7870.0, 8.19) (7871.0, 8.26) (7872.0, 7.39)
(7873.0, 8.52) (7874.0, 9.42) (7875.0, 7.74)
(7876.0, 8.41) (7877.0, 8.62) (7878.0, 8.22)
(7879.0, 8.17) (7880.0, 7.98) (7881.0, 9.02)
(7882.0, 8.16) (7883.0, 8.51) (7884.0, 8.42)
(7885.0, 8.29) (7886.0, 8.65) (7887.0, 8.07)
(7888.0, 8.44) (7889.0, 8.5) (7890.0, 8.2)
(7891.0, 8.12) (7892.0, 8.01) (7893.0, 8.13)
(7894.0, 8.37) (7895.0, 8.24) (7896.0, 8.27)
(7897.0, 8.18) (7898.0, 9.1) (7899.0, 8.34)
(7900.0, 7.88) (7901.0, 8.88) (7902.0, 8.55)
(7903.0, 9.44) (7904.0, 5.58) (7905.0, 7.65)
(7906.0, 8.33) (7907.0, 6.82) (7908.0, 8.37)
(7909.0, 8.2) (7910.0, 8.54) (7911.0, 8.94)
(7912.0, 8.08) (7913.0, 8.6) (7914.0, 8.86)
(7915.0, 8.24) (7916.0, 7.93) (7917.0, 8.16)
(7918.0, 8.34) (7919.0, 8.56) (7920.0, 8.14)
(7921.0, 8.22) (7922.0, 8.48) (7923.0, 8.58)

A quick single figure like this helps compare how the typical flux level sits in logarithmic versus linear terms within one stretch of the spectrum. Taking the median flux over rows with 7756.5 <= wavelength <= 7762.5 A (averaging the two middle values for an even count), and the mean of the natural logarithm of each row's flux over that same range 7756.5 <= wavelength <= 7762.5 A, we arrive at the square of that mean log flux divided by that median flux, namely 0.550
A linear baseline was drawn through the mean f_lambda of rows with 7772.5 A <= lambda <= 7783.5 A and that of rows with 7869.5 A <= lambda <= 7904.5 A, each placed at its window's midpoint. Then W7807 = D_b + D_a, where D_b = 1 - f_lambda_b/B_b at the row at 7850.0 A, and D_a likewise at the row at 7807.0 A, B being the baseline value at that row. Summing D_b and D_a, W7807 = 0.029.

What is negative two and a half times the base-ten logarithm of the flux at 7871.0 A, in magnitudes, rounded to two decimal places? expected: -2.29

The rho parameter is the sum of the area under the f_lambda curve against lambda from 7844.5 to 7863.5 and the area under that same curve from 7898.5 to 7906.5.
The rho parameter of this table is 221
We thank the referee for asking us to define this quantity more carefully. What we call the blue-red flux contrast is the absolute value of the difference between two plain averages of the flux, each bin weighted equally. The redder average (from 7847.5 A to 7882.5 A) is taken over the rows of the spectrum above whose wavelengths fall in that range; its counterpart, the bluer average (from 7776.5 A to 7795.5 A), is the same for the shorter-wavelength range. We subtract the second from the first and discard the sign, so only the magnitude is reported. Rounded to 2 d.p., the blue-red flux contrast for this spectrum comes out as 0.25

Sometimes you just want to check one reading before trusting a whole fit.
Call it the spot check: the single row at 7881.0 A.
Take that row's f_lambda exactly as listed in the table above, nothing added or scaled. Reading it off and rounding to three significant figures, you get 9.02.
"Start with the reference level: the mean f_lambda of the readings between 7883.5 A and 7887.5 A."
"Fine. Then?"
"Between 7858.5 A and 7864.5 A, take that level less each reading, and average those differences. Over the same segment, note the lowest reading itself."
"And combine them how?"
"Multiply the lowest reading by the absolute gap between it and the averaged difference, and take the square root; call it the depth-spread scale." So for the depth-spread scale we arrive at 7.5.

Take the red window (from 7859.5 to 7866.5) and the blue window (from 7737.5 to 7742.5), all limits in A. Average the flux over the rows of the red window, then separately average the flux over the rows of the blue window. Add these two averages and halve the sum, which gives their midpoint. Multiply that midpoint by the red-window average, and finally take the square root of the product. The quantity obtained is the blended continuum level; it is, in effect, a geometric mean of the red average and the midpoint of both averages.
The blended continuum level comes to 8.5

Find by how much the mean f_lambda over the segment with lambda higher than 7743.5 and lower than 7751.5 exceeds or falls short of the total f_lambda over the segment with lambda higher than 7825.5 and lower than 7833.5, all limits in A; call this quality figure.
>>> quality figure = -60.6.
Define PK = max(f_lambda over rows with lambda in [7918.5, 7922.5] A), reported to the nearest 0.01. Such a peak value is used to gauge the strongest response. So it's 8.56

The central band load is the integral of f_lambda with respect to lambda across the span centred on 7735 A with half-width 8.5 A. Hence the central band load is 145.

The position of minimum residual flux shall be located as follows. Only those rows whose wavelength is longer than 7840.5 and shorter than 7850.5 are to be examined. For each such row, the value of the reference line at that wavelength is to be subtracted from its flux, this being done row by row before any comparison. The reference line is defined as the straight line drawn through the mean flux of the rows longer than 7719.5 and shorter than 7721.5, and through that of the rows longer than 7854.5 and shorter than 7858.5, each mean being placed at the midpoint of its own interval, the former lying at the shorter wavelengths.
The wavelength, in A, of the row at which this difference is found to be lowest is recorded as 7845.0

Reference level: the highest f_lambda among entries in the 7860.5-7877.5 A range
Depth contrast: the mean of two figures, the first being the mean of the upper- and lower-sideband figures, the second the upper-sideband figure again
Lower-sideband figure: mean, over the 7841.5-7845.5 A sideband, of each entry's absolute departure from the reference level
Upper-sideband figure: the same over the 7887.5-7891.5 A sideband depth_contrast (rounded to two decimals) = 1.11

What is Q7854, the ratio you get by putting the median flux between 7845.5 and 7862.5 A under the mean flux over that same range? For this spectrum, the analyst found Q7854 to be 1.00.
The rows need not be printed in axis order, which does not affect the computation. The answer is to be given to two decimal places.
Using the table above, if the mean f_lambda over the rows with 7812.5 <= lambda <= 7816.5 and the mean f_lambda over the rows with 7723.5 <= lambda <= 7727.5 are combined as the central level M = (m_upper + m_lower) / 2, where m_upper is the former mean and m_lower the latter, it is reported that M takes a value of 8.58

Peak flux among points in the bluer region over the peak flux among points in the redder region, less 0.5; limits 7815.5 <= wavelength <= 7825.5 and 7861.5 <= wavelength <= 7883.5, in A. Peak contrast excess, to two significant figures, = 0.56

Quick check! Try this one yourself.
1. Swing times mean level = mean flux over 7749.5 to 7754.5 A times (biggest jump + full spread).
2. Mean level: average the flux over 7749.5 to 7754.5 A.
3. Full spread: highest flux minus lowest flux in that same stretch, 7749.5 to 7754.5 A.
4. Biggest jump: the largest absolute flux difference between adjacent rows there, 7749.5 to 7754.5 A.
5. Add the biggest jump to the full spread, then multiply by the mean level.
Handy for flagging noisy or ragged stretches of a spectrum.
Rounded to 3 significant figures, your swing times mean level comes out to 14.1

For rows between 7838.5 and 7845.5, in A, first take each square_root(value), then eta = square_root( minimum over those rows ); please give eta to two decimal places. 1.64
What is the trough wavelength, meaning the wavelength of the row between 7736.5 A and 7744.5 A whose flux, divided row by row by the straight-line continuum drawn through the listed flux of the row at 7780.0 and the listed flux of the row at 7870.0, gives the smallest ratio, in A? 7742.0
